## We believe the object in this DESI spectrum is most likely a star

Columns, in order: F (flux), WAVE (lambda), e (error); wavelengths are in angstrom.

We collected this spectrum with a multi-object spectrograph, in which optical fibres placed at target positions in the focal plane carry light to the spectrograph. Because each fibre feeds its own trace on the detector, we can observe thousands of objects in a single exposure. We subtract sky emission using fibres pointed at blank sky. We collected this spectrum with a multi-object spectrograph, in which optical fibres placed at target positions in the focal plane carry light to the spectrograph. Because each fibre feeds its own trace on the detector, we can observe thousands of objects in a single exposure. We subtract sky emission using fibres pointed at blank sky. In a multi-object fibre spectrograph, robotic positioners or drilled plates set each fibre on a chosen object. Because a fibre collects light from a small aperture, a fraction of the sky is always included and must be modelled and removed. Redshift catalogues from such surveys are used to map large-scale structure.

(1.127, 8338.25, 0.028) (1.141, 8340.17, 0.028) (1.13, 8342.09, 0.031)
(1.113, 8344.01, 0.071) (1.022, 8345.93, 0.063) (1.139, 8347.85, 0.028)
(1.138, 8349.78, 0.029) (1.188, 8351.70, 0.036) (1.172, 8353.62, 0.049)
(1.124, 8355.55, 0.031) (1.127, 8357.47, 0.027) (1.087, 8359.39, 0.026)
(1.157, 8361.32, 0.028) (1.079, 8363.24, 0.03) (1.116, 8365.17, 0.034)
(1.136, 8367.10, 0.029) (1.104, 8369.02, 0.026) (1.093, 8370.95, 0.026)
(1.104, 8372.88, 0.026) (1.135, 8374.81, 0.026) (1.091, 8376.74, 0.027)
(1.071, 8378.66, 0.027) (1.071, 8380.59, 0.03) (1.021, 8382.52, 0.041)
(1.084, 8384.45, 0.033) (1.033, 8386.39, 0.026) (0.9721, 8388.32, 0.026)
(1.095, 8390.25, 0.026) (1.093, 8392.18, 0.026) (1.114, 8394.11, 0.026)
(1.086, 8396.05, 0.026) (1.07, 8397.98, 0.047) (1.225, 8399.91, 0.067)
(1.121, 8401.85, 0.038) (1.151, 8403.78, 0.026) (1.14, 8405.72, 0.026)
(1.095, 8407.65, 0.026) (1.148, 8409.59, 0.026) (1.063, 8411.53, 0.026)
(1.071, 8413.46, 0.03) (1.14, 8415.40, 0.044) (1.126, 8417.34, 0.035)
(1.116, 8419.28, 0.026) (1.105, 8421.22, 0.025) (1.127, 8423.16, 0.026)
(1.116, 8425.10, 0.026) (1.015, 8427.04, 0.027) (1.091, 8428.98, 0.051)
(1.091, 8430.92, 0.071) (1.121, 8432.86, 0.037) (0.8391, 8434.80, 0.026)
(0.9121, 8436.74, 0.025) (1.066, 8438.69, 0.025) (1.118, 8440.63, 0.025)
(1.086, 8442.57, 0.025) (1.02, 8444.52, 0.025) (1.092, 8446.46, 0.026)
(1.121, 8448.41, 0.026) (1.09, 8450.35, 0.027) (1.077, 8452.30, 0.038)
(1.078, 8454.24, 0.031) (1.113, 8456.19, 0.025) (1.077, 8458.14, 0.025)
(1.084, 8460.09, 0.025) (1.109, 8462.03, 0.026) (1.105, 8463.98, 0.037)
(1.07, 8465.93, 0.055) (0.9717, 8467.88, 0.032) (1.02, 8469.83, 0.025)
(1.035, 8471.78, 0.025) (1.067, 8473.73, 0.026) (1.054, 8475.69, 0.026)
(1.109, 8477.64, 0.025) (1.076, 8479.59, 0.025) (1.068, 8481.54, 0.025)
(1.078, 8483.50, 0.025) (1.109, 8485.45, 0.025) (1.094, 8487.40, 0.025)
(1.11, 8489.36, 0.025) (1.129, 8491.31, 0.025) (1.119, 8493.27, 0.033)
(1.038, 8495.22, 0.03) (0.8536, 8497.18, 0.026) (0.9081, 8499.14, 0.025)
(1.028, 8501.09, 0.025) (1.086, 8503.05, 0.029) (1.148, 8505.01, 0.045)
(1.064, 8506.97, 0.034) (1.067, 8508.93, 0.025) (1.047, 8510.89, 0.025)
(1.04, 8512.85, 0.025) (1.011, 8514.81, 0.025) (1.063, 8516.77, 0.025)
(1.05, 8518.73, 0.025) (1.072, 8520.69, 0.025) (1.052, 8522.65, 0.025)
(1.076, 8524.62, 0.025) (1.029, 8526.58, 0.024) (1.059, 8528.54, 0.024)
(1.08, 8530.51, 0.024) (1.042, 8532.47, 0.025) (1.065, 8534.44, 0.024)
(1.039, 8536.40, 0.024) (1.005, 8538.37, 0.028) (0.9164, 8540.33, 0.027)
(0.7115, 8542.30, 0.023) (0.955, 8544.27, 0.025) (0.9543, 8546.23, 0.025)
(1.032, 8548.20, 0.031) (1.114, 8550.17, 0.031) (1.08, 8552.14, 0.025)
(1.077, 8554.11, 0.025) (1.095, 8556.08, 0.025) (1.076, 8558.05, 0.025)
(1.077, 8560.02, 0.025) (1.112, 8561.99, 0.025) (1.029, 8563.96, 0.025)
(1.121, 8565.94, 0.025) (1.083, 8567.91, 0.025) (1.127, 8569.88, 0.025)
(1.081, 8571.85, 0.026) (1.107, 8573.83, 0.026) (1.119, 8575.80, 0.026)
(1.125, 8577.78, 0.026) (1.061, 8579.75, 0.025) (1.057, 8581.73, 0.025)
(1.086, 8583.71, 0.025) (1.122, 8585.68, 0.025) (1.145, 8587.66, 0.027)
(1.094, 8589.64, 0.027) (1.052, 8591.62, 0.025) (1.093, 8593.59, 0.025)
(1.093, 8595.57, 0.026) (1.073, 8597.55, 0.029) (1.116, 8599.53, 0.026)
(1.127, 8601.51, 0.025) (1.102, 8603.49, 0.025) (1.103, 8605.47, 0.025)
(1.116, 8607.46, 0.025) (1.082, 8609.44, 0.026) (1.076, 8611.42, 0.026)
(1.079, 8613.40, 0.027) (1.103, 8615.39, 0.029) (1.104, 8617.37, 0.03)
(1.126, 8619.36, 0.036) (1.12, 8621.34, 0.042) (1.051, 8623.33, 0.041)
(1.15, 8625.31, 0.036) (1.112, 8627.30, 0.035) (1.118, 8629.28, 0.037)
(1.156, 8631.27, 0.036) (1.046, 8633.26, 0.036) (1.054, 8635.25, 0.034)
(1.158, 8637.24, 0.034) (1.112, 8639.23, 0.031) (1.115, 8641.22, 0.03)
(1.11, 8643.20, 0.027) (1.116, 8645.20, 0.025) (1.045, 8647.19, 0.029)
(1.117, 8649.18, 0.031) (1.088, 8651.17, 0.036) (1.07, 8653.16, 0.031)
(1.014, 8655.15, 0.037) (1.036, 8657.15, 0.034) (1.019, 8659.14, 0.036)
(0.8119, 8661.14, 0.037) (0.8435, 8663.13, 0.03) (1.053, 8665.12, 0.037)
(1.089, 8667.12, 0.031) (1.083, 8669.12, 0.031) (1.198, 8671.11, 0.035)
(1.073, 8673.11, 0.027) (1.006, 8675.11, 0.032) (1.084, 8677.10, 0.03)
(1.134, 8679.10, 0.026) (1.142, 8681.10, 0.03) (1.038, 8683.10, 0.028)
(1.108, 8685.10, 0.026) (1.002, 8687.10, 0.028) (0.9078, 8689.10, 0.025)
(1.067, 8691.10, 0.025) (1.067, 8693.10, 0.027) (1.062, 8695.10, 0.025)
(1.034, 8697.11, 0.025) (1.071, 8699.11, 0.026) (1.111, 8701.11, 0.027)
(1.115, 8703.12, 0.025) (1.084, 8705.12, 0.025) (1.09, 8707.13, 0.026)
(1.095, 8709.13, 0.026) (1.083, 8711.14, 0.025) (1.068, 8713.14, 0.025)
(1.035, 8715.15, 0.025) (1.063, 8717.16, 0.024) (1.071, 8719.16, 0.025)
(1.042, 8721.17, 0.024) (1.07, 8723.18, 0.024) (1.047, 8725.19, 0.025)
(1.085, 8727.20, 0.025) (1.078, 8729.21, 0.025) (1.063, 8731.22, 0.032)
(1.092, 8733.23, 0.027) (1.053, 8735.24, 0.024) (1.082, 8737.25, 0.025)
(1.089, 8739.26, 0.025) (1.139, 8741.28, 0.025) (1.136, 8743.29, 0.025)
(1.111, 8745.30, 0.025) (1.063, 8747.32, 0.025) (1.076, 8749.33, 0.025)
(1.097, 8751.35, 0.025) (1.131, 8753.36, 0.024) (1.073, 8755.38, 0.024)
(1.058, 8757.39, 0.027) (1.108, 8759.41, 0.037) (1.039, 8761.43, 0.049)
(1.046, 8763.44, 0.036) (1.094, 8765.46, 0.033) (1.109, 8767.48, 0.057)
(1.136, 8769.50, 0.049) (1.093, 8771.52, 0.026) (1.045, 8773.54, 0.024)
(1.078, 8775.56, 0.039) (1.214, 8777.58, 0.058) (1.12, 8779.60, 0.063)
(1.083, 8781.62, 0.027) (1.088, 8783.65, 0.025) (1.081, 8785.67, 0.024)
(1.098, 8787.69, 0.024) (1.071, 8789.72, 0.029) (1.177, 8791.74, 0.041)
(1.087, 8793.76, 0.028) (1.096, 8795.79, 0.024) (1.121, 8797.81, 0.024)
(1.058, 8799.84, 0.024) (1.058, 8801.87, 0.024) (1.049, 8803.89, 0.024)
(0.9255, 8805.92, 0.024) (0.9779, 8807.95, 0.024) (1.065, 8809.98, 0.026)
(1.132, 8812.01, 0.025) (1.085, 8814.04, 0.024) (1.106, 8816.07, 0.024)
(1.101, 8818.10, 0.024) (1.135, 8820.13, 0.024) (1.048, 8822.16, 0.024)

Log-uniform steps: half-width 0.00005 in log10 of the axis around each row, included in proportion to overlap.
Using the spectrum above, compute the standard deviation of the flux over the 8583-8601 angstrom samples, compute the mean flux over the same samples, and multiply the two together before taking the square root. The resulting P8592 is 0.17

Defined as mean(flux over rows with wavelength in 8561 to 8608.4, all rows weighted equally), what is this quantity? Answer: 1.10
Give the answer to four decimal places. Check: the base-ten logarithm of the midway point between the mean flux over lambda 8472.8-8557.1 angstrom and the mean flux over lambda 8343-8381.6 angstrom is 0.0328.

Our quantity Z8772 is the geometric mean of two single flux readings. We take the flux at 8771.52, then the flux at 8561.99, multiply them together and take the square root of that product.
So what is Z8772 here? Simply 1.10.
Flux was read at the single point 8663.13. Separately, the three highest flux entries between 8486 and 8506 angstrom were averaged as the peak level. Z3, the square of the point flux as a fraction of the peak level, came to 0.56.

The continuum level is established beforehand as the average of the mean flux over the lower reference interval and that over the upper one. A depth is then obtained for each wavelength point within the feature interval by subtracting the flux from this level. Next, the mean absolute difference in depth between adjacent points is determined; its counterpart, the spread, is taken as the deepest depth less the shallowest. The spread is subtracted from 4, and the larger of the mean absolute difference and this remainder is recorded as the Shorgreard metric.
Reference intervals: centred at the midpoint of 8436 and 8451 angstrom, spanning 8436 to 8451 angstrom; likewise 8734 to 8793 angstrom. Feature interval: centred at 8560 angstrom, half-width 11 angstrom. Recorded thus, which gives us 3.90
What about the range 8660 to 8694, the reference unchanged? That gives 3.61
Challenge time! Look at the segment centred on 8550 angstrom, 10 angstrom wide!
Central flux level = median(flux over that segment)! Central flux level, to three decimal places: 1.077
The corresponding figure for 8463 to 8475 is 1.051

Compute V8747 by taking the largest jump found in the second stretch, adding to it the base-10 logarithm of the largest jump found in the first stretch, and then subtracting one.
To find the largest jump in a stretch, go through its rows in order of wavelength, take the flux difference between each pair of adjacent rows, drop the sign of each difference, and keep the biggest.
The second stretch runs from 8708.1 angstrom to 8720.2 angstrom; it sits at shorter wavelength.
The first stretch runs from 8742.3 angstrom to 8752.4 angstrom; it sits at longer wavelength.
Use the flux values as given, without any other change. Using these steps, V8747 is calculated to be -2.29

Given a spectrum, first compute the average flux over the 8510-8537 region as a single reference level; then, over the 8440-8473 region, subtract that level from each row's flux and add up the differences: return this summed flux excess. 0.4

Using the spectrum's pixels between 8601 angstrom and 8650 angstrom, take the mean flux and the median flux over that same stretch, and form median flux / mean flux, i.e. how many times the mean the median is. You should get 1.01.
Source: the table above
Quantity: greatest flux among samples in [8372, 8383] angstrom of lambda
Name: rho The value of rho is 1.135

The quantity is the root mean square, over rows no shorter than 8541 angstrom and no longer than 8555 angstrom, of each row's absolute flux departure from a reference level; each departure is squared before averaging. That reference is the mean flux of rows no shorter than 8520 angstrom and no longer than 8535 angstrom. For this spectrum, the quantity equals 0.145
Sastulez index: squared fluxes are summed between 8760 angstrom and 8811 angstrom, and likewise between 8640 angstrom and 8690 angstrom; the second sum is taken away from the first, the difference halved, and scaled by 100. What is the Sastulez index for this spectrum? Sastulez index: 70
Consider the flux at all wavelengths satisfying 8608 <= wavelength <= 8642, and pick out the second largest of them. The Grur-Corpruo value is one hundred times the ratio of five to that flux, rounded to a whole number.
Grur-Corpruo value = 433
